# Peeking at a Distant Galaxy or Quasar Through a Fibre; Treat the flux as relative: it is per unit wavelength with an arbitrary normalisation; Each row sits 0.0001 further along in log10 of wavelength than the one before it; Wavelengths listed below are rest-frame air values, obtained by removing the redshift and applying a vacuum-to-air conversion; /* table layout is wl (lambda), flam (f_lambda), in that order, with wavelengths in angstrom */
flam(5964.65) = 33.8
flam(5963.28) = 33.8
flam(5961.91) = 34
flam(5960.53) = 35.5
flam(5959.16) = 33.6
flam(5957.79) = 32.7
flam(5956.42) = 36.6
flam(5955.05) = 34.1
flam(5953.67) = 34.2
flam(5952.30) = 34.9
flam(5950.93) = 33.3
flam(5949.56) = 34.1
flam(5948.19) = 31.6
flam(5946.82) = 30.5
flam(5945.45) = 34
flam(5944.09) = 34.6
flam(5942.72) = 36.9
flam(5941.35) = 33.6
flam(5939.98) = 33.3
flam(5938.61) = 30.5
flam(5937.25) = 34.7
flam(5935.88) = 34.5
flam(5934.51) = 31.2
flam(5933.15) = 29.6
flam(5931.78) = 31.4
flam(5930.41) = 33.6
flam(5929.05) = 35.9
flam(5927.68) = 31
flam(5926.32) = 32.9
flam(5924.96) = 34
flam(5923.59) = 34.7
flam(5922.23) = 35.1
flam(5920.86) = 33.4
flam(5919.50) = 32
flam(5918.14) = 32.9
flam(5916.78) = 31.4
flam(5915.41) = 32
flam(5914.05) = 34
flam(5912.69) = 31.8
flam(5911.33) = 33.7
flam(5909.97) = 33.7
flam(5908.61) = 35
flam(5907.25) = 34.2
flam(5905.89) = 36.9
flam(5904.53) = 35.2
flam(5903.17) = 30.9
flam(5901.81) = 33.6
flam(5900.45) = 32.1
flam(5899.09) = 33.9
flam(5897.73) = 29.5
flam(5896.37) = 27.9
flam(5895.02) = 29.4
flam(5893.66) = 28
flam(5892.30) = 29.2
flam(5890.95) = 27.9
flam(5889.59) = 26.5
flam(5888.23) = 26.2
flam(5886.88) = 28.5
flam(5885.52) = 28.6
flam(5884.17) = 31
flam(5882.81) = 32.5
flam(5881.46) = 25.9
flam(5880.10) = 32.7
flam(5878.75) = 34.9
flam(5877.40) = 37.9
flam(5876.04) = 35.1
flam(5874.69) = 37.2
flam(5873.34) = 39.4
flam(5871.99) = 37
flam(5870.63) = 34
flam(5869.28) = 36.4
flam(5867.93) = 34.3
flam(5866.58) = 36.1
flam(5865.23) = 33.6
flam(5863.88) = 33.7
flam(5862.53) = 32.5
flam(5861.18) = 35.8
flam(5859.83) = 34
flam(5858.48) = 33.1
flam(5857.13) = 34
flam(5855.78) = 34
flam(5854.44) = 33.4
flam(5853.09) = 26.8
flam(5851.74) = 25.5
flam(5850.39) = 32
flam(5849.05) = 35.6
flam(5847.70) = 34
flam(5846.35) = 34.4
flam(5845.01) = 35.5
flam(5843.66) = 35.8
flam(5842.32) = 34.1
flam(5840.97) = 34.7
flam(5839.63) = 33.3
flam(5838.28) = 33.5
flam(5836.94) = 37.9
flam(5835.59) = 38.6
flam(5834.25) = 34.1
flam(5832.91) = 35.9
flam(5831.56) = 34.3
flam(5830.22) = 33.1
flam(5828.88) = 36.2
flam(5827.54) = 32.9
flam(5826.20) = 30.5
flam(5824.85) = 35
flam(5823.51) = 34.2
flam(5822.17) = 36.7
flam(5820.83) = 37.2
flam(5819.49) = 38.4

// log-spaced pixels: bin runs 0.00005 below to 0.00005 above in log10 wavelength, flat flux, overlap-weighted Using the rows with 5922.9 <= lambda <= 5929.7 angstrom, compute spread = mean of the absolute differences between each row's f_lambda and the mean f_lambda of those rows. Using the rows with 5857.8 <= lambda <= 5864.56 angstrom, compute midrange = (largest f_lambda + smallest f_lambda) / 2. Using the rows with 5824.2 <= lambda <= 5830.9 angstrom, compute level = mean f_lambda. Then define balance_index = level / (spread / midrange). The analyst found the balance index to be 818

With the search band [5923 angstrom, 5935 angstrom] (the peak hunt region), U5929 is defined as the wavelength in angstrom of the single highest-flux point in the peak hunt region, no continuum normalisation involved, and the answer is 5929.05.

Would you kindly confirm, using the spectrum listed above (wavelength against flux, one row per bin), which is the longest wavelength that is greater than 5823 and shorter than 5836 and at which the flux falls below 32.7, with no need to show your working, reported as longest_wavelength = 5826.20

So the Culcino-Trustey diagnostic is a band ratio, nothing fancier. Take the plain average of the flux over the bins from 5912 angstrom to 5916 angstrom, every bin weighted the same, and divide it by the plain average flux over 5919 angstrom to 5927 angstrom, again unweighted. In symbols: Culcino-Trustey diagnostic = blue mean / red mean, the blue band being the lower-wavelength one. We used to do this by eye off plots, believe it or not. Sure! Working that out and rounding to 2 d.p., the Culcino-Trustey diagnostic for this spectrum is 0.97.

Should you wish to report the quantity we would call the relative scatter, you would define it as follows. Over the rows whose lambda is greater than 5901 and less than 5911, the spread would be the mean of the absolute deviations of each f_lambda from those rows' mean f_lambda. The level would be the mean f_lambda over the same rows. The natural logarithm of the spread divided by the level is -3.3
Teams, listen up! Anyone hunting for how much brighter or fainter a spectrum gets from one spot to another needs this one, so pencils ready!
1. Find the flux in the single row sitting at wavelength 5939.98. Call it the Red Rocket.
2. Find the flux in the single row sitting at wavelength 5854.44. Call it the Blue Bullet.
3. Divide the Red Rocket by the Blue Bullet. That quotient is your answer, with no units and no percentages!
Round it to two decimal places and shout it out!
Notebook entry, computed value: 1.00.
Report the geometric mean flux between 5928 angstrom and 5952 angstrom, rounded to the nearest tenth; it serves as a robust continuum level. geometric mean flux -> 33.1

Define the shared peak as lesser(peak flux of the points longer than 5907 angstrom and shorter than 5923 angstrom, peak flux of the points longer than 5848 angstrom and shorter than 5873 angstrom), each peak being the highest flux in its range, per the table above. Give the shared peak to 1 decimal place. 35.1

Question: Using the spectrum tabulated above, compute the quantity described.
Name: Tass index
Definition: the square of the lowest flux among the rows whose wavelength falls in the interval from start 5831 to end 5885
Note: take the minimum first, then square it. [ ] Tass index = 650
